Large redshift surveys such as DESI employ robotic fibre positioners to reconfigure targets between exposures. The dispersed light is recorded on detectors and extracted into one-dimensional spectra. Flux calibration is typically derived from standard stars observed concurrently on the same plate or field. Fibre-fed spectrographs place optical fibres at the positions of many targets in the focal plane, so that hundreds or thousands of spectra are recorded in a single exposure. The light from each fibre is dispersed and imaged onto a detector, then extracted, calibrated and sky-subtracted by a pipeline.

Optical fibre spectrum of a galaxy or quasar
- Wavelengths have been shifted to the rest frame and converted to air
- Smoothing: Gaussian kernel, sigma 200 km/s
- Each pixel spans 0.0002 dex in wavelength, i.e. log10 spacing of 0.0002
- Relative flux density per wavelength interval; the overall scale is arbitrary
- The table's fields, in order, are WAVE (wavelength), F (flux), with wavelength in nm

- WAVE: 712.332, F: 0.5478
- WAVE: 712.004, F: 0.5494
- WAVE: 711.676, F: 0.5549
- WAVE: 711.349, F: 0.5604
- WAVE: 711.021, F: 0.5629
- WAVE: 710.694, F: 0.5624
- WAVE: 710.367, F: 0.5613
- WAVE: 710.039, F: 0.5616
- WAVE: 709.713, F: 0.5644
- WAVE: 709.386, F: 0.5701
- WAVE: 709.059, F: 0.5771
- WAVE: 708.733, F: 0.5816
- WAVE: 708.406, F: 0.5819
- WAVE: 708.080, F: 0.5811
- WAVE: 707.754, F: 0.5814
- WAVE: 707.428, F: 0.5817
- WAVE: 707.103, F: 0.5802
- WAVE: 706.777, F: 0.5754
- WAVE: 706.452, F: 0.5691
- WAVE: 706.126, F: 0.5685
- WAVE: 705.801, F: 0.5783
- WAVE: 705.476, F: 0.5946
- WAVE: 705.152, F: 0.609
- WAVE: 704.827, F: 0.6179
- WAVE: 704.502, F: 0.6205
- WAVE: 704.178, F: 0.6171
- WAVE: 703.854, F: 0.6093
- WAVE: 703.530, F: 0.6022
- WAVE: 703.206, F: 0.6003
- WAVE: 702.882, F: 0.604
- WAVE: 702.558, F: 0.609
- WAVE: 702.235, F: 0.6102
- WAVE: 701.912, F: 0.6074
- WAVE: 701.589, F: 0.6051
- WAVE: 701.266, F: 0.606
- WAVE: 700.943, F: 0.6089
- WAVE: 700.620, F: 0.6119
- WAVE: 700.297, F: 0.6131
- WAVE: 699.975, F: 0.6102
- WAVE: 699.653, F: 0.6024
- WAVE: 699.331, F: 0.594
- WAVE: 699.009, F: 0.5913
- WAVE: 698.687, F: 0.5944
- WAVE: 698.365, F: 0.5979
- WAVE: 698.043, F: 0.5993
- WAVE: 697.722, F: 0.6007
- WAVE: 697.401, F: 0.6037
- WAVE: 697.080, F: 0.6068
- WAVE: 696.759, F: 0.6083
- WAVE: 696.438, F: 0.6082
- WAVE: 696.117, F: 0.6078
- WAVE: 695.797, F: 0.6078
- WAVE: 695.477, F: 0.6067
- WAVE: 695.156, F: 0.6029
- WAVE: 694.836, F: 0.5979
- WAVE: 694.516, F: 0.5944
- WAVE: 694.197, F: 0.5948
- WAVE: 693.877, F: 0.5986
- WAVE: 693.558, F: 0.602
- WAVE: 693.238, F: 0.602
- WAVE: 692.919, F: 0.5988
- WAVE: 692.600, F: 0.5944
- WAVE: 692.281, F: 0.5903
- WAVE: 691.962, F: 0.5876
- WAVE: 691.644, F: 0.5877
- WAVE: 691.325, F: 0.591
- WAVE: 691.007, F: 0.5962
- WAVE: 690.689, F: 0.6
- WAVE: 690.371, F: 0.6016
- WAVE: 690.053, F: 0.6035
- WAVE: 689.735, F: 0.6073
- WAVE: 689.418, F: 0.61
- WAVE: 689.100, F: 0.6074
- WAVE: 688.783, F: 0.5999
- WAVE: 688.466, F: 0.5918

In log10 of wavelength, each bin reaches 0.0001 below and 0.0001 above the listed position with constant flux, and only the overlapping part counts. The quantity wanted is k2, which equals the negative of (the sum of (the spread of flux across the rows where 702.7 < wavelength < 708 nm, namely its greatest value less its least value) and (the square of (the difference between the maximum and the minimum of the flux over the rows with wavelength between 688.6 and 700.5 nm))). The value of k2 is -0.05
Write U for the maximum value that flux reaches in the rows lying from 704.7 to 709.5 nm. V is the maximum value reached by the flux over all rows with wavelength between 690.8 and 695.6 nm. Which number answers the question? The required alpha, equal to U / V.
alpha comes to 1.02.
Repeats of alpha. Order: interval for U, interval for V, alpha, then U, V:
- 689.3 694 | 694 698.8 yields 1.00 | 0.61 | 0.6083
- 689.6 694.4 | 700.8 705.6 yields 0.98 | 0.6073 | 0.6205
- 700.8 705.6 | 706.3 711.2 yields 1.07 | 0.6205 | 0.5819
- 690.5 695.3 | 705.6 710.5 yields 1.04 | 0.6029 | 0.5819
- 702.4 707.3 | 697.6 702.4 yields 1.01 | 0.6205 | 0.6131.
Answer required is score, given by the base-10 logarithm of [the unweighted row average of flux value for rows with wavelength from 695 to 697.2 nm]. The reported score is -0.2169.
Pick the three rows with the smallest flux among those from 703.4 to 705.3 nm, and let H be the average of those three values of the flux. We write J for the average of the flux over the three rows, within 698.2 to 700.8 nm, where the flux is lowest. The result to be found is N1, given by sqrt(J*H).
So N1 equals 0.600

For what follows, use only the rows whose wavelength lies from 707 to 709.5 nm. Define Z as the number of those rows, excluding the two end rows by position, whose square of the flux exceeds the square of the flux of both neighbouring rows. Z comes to 2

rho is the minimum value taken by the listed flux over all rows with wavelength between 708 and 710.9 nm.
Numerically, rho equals 0.5613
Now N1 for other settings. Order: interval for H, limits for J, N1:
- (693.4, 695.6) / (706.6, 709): 0.587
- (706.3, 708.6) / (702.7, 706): 0.583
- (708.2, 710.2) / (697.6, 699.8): 0.579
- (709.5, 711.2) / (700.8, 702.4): 0.584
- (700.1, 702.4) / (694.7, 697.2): 0.604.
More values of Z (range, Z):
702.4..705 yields 1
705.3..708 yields 1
